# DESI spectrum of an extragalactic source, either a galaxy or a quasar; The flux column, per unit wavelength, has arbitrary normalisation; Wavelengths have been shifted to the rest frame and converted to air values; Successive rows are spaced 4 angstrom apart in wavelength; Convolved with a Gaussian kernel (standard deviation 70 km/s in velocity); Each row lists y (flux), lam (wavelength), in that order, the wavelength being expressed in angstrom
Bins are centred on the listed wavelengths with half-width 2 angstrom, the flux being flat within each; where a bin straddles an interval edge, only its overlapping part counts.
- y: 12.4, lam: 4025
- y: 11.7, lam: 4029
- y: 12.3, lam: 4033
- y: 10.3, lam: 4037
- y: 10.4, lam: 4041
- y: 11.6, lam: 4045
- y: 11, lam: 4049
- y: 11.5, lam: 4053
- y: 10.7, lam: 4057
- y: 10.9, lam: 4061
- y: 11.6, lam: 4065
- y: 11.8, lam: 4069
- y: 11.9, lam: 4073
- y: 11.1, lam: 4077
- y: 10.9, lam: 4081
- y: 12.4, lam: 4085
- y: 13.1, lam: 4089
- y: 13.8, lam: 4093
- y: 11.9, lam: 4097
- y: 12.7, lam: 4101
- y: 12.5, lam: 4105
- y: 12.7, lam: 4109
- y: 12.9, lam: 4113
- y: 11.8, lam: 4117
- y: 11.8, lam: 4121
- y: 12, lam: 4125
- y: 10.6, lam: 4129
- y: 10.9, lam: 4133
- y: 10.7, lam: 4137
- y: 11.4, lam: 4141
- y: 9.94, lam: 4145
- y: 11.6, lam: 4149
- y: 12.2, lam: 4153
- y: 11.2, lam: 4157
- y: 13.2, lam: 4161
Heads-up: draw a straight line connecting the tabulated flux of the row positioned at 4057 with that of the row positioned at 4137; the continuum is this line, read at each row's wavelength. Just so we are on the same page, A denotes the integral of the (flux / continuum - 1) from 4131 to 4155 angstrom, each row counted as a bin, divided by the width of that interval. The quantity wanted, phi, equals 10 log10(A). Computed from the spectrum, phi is -14.0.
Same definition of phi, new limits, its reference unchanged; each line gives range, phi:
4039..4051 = -15.5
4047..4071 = -12.9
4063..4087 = -10.7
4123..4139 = -14.9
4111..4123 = -8.6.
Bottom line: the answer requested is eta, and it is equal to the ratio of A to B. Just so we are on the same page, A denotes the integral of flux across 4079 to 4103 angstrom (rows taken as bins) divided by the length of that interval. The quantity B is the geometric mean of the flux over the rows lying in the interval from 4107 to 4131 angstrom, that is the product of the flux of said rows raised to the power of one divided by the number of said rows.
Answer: 1.04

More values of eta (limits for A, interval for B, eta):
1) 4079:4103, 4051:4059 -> 1.12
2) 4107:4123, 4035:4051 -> 1.14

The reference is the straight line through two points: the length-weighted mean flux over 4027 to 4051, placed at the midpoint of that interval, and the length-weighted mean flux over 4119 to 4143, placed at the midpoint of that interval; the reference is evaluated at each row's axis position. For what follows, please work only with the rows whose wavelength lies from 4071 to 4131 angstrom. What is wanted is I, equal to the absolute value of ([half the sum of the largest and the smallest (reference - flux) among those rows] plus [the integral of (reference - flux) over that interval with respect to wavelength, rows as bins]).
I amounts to 56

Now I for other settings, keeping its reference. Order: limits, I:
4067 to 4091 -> 16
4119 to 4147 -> 5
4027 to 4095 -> 26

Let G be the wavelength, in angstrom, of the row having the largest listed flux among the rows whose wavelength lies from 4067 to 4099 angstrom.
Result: 4093 angstrom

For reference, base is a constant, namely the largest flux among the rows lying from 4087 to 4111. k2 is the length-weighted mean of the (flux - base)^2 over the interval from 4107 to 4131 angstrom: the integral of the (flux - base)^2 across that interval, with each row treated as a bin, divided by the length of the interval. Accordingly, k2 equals 3.9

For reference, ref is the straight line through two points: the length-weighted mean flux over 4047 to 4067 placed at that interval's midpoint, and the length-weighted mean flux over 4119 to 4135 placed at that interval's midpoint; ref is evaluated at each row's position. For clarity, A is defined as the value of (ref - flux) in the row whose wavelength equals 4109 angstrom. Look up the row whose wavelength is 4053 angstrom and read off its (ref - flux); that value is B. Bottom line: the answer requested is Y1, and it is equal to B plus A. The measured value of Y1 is -1.8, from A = -1.42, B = -0.4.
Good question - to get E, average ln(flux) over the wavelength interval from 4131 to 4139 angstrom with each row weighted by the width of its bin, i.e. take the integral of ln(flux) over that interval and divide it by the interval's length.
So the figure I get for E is 2.38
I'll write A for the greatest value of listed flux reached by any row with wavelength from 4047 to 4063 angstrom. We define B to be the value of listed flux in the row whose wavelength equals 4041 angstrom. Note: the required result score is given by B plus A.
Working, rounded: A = 11.5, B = 10.4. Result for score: 21.9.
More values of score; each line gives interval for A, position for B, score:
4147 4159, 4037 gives 22.5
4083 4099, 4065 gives 25.4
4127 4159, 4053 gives 23.7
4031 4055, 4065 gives 23.9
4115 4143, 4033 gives 24.3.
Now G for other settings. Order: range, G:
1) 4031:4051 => 4033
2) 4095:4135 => 4113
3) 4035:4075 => 4073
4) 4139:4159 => 4153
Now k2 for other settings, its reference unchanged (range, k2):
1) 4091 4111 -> 1.5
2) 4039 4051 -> 8.1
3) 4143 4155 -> 7.4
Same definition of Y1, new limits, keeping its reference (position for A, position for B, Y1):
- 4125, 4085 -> -1.9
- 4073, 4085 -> -1.9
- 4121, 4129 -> 0.2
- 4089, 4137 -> -1.2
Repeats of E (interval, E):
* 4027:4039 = 2.43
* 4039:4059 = 2.40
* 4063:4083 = 2.44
